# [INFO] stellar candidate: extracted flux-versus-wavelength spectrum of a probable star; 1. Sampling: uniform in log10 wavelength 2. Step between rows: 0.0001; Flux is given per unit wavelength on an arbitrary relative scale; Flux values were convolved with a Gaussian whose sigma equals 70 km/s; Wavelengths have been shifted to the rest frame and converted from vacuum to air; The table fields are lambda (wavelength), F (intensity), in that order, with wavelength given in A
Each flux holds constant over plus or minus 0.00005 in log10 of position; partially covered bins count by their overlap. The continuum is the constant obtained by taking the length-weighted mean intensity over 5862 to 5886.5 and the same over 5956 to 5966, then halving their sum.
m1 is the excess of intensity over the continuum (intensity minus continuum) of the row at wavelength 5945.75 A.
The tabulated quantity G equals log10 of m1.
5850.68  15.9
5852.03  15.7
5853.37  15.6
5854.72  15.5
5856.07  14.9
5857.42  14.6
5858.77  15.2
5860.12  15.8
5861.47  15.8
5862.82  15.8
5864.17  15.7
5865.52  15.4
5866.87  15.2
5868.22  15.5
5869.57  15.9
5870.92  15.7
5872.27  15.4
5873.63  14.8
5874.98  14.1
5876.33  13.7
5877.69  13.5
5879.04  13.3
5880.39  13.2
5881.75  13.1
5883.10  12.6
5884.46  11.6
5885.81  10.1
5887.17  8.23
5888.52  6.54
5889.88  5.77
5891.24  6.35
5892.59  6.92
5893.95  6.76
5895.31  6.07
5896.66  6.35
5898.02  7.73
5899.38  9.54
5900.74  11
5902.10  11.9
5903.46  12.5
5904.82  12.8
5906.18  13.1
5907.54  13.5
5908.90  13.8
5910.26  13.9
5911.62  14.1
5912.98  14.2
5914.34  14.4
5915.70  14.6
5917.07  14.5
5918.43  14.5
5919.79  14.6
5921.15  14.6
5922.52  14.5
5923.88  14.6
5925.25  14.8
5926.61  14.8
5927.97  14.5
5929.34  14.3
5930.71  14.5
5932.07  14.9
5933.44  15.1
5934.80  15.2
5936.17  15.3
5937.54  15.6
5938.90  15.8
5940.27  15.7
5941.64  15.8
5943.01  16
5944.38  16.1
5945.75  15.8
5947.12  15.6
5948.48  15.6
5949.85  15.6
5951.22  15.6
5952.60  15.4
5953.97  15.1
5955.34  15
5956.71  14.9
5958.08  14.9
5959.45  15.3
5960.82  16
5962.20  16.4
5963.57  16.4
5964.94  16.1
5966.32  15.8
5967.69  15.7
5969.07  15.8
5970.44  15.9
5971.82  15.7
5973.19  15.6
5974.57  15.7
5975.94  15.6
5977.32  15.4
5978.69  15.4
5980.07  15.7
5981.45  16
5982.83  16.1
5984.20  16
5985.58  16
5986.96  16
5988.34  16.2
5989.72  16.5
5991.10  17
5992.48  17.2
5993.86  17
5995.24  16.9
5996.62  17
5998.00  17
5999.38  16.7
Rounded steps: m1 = 0.87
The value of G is -0.06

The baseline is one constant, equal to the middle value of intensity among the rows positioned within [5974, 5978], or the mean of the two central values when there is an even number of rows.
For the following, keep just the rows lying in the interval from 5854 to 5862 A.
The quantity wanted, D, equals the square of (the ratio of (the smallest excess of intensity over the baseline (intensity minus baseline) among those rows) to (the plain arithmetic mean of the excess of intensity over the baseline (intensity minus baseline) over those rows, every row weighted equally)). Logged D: 11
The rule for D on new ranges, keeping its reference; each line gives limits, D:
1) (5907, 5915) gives 2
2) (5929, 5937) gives 3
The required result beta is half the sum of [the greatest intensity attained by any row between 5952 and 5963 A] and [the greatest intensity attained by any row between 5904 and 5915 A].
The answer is 15.4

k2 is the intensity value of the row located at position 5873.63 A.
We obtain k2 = 14.8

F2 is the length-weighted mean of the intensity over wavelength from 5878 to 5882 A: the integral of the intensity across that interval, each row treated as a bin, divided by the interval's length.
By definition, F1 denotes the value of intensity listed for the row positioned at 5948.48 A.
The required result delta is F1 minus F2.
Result 2.4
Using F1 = 15.6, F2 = 13.2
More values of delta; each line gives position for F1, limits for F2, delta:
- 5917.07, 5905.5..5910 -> 1.0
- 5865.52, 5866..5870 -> -0.1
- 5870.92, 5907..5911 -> 1.9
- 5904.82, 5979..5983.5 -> -3.1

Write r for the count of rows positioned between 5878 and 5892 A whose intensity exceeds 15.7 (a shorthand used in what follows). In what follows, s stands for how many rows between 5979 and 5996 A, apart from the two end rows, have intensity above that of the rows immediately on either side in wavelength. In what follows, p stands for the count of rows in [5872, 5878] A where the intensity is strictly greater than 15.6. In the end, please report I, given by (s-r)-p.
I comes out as 2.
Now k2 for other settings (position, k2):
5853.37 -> 15.6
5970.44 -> 15.9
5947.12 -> 15.6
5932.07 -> 14.9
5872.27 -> 15.4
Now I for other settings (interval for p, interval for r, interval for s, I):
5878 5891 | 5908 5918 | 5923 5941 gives 1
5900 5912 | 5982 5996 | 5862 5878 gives -9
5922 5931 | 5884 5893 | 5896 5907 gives 0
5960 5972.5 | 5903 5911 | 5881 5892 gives -9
